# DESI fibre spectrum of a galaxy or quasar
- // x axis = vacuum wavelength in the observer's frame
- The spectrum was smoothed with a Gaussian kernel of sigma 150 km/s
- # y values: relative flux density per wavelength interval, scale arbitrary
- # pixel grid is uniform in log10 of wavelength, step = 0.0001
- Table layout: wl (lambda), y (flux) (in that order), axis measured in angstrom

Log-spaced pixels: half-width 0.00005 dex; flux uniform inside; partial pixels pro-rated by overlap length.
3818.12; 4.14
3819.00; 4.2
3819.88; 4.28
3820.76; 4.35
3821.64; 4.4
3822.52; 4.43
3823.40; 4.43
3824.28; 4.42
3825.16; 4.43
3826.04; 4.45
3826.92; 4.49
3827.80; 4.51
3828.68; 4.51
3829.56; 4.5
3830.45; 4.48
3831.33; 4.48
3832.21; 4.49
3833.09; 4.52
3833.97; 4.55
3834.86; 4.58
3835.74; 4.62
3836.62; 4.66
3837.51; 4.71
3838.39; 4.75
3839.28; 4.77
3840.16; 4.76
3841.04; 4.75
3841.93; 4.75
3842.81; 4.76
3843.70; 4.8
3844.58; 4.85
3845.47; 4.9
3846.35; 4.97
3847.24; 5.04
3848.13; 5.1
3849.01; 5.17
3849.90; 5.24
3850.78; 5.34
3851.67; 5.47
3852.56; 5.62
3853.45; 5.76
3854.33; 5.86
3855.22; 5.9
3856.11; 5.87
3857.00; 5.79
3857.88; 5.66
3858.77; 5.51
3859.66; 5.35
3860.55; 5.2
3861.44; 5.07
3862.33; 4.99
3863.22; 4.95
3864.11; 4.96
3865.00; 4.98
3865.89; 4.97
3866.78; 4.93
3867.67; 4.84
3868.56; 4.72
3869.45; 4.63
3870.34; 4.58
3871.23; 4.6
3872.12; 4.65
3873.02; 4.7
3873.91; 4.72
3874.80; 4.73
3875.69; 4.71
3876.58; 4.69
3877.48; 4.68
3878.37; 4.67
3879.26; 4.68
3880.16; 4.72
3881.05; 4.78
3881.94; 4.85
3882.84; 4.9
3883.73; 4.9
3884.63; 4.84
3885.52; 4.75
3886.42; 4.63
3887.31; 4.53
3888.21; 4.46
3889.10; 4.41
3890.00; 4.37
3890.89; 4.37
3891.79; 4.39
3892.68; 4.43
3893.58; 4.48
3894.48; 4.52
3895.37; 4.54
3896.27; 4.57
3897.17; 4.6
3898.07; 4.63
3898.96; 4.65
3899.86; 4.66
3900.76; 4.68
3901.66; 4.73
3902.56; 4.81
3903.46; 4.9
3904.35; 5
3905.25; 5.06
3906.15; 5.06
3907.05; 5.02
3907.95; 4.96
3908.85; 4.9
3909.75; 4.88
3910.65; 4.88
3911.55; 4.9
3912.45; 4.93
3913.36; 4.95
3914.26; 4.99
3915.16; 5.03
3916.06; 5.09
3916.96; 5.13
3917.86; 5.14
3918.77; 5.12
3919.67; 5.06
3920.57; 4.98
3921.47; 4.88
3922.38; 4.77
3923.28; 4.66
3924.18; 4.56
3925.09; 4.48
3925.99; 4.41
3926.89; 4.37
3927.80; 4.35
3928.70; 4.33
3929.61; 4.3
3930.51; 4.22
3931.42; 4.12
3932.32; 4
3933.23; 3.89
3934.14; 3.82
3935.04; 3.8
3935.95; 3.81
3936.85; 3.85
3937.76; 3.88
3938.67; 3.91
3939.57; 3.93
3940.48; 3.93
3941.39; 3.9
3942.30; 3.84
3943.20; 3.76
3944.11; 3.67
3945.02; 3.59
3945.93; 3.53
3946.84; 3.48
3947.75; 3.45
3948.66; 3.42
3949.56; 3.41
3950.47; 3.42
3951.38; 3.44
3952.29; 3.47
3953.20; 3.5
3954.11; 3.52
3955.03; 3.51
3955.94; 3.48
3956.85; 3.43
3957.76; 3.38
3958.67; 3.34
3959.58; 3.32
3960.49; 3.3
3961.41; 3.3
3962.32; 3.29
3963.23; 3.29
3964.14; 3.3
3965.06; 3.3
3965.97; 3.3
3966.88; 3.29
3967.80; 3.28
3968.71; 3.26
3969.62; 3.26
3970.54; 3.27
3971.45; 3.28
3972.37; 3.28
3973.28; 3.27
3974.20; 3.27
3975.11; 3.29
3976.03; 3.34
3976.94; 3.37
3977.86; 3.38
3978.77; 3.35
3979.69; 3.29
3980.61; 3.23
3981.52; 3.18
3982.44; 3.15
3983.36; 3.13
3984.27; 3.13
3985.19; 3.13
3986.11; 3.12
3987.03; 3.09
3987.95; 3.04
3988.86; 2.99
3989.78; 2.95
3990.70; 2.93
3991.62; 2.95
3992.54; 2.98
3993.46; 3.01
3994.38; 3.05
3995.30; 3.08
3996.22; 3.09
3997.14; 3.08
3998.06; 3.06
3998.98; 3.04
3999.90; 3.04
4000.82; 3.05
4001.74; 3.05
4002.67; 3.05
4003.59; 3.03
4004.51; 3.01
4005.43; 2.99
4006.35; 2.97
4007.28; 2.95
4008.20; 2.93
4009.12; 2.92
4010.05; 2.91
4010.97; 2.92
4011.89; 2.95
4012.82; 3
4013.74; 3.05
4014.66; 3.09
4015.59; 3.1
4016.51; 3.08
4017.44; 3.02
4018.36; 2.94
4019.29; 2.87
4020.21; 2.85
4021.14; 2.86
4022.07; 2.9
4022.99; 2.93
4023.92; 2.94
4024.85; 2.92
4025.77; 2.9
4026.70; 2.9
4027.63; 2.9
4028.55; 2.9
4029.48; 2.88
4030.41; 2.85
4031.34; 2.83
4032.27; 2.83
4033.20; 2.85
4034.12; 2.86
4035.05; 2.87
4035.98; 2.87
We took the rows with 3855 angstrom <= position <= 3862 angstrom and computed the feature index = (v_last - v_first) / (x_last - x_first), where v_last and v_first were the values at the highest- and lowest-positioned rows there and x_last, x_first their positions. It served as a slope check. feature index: -0.13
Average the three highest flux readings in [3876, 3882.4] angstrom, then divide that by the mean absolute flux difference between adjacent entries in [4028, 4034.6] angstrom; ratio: 287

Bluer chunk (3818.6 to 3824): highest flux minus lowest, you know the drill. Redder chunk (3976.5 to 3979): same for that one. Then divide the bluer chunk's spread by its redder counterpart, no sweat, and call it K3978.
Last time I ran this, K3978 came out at 7.7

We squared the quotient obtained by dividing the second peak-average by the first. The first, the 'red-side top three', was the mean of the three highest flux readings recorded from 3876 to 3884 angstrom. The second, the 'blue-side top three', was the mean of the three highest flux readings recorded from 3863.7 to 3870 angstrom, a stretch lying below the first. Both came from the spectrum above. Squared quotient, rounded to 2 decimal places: 1.04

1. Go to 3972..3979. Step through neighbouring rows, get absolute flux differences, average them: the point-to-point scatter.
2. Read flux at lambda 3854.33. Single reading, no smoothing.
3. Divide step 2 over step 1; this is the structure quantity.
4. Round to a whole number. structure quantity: 273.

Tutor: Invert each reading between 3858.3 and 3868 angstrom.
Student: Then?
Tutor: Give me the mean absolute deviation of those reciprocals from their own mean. 0.0059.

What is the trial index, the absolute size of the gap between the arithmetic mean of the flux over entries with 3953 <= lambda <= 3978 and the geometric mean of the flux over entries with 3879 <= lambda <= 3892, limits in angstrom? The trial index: 1.3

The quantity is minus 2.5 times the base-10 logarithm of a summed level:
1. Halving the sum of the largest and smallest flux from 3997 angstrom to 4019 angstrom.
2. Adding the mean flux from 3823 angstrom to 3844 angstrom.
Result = -2.20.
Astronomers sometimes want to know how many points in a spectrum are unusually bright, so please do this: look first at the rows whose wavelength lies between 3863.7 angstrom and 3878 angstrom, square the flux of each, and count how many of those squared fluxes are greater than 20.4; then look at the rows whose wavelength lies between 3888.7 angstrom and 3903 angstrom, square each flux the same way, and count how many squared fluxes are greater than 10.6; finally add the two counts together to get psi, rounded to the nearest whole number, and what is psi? 32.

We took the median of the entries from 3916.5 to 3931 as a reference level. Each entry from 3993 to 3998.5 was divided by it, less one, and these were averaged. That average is -0.34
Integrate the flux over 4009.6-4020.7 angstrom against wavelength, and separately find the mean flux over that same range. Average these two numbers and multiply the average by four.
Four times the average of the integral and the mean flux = 72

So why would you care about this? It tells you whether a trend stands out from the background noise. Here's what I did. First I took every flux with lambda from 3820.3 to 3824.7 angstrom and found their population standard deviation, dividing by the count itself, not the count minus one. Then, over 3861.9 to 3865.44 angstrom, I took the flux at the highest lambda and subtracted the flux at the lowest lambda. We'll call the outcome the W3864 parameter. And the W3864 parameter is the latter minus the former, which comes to -0.040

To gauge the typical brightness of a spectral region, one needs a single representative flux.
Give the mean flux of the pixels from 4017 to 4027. 2.91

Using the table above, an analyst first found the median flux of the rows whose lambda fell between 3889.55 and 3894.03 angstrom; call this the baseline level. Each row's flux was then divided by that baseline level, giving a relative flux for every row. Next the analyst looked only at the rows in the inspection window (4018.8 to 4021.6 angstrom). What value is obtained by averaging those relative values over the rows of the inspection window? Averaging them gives 0.65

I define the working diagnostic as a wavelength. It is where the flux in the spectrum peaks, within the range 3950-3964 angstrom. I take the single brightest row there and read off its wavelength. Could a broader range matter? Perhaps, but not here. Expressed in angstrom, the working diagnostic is 3954.11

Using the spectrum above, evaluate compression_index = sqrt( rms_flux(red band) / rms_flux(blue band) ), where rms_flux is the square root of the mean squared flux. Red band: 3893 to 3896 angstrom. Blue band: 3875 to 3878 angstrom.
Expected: 0.98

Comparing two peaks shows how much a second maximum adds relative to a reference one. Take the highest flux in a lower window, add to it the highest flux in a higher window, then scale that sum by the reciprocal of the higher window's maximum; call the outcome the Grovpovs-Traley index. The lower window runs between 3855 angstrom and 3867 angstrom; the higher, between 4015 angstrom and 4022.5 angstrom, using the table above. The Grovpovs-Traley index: 2.9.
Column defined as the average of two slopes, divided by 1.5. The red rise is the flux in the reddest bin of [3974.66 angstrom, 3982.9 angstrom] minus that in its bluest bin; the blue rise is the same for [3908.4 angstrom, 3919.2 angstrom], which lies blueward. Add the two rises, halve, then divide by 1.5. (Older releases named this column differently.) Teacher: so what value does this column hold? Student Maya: 0.03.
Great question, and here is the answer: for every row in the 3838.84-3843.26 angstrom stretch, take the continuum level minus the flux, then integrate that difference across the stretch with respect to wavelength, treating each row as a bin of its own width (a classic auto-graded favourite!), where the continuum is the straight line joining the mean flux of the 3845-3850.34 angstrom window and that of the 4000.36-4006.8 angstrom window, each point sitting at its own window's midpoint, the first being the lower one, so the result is 1.8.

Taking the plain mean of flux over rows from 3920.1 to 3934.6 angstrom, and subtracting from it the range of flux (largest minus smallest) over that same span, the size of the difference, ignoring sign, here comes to 3.22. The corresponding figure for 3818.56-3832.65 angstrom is 4.12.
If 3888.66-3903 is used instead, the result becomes 4.11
